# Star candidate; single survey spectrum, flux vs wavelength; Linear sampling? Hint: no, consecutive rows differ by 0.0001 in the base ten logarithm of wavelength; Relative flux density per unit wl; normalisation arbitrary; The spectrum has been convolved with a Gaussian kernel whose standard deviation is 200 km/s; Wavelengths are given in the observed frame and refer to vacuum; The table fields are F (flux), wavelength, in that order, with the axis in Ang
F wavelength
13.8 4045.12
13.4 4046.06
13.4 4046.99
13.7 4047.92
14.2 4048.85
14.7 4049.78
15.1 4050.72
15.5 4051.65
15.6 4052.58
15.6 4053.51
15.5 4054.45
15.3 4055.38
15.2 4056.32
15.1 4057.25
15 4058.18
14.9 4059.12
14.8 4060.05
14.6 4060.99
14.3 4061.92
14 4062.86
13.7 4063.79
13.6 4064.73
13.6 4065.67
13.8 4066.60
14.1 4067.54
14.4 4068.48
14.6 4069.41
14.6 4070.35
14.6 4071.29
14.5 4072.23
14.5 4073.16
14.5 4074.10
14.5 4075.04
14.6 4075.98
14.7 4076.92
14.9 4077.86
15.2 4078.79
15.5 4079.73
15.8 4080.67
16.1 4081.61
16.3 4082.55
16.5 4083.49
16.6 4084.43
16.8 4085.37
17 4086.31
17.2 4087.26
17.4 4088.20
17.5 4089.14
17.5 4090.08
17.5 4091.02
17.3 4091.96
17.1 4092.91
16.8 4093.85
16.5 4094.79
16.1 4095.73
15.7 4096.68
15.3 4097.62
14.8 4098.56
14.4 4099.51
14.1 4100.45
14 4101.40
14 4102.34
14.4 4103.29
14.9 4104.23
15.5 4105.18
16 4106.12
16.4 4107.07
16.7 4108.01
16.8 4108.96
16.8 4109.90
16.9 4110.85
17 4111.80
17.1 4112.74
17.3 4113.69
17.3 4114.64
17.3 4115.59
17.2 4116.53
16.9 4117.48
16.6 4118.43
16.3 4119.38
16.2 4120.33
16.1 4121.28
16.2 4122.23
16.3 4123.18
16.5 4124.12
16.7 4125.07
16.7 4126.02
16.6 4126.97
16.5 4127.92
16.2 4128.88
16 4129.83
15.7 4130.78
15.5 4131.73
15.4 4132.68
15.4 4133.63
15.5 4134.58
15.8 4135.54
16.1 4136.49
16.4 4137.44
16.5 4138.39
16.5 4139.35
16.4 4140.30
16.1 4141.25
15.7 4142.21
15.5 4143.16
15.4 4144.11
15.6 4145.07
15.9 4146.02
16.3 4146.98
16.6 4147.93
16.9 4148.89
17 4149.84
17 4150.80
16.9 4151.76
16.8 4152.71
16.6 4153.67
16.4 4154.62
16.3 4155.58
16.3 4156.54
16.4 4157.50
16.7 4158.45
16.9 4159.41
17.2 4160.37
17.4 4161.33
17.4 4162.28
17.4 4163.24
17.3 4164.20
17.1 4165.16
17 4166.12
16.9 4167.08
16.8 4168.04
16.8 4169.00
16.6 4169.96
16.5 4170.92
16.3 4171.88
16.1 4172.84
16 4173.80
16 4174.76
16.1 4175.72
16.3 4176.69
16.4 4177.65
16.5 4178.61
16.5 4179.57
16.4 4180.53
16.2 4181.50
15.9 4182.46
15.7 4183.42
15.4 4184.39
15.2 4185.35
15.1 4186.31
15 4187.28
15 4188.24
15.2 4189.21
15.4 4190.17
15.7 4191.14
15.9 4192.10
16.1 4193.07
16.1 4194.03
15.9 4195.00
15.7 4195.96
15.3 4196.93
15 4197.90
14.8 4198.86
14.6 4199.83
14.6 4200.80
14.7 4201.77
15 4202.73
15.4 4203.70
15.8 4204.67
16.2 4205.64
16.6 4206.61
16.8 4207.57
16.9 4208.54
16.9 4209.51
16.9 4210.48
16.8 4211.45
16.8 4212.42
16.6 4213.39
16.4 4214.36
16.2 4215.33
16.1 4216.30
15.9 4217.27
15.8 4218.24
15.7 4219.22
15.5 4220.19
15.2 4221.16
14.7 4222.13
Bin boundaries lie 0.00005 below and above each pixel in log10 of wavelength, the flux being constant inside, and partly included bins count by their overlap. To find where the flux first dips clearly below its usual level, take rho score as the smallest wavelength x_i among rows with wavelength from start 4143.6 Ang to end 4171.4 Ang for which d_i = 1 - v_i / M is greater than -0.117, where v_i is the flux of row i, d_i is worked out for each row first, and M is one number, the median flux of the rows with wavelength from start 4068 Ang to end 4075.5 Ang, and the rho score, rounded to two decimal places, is 4144.11 Ang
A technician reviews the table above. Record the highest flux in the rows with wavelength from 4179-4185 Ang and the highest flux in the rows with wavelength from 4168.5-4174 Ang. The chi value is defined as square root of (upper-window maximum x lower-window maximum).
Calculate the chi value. 16.6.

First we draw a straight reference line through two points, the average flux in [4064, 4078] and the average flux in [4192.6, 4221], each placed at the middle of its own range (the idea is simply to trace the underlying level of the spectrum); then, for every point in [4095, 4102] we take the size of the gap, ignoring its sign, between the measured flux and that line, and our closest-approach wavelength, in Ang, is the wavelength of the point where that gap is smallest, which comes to 4098.56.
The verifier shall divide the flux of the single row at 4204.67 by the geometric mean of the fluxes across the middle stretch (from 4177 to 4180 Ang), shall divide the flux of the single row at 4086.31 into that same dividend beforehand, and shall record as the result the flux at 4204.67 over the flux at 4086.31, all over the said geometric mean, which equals 0.056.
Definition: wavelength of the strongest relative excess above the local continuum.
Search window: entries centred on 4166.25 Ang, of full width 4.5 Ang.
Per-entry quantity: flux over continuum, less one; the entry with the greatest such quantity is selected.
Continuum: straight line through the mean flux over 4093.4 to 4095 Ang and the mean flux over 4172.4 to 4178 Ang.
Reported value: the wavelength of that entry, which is 4164.20 Ang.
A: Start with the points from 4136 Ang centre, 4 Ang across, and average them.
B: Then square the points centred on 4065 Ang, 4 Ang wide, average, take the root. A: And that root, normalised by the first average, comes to 0.86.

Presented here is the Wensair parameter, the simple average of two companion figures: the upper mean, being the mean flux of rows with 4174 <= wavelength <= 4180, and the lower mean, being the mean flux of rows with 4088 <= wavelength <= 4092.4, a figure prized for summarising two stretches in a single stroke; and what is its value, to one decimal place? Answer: 16.9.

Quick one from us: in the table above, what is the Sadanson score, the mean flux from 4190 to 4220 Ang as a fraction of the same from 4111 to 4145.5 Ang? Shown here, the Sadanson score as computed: 0.975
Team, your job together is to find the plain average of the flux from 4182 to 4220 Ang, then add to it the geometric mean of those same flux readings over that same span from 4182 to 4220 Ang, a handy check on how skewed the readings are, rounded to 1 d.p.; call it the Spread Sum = 31.5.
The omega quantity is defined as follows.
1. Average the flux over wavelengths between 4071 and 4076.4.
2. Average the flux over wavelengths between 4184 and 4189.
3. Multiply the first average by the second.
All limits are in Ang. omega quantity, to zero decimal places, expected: 220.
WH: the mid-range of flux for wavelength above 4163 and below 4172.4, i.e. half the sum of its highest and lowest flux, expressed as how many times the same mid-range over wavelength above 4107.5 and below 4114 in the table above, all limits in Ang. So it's 0.99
